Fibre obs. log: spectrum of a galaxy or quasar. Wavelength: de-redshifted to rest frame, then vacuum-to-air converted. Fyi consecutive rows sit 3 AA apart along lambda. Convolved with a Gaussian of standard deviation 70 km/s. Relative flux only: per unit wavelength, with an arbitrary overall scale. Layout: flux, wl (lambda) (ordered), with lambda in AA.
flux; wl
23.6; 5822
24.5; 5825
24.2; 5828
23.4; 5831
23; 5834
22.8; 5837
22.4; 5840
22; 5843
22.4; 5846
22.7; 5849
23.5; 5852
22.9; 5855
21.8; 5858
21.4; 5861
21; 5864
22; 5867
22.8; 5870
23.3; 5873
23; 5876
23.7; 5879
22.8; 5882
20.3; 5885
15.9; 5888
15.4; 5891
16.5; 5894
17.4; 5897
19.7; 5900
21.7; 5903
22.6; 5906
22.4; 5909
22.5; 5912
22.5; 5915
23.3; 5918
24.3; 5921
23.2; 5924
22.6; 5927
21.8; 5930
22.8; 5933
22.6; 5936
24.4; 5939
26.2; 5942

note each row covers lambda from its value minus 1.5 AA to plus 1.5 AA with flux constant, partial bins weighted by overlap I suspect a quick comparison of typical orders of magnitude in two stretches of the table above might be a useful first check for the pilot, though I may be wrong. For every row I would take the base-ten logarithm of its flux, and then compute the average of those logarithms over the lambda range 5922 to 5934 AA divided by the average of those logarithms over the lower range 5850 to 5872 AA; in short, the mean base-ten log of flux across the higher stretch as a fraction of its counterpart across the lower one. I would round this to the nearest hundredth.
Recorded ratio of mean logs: 1.01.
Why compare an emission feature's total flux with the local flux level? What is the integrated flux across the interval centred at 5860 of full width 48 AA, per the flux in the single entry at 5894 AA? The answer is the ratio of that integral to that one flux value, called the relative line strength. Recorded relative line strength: 65.5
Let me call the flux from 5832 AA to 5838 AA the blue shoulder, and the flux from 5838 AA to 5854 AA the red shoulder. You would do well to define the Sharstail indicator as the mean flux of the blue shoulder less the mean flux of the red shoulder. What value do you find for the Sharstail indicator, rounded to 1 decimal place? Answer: 0.3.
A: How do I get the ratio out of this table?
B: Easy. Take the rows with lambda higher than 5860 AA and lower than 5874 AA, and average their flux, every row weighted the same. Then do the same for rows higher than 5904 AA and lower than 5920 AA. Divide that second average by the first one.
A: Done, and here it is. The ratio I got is 1.03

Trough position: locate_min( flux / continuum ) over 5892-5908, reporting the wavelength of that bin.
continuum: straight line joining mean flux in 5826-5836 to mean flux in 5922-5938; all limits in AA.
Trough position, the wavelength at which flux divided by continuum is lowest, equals 5894 AA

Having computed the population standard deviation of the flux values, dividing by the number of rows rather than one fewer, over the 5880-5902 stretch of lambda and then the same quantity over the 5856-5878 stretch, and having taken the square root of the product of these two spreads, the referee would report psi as 1.4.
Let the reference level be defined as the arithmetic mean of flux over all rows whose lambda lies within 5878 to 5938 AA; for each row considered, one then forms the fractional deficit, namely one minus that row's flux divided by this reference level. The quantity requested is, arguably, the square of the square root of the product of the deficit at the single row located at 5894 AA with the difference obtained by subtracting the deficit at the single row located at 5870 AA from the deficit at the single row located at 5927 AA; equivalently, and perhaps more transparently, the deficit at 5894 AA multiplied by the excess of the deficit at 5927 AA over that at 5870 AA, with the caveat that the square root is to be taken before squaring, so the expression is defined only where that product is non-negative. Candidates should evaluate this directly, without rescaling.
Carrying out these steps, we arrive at 0.0021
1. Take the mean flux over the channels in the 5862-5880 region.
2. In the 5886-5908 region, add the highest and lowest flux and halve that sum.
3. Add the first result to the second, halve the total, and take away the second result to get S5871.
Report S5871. 1.8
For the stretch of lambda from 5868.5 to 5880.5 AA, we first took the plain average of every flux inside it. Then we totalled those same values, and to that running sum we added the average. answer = 116.0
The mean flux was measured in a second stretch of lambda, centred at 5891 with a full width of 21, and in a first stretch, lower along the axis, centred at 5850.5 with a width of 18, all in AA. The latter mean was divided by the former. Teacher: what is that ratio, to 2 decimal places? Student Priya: 1.23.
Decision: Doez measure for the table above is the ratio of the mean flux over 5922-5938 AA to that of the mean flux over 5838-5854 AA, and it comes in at 1.00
